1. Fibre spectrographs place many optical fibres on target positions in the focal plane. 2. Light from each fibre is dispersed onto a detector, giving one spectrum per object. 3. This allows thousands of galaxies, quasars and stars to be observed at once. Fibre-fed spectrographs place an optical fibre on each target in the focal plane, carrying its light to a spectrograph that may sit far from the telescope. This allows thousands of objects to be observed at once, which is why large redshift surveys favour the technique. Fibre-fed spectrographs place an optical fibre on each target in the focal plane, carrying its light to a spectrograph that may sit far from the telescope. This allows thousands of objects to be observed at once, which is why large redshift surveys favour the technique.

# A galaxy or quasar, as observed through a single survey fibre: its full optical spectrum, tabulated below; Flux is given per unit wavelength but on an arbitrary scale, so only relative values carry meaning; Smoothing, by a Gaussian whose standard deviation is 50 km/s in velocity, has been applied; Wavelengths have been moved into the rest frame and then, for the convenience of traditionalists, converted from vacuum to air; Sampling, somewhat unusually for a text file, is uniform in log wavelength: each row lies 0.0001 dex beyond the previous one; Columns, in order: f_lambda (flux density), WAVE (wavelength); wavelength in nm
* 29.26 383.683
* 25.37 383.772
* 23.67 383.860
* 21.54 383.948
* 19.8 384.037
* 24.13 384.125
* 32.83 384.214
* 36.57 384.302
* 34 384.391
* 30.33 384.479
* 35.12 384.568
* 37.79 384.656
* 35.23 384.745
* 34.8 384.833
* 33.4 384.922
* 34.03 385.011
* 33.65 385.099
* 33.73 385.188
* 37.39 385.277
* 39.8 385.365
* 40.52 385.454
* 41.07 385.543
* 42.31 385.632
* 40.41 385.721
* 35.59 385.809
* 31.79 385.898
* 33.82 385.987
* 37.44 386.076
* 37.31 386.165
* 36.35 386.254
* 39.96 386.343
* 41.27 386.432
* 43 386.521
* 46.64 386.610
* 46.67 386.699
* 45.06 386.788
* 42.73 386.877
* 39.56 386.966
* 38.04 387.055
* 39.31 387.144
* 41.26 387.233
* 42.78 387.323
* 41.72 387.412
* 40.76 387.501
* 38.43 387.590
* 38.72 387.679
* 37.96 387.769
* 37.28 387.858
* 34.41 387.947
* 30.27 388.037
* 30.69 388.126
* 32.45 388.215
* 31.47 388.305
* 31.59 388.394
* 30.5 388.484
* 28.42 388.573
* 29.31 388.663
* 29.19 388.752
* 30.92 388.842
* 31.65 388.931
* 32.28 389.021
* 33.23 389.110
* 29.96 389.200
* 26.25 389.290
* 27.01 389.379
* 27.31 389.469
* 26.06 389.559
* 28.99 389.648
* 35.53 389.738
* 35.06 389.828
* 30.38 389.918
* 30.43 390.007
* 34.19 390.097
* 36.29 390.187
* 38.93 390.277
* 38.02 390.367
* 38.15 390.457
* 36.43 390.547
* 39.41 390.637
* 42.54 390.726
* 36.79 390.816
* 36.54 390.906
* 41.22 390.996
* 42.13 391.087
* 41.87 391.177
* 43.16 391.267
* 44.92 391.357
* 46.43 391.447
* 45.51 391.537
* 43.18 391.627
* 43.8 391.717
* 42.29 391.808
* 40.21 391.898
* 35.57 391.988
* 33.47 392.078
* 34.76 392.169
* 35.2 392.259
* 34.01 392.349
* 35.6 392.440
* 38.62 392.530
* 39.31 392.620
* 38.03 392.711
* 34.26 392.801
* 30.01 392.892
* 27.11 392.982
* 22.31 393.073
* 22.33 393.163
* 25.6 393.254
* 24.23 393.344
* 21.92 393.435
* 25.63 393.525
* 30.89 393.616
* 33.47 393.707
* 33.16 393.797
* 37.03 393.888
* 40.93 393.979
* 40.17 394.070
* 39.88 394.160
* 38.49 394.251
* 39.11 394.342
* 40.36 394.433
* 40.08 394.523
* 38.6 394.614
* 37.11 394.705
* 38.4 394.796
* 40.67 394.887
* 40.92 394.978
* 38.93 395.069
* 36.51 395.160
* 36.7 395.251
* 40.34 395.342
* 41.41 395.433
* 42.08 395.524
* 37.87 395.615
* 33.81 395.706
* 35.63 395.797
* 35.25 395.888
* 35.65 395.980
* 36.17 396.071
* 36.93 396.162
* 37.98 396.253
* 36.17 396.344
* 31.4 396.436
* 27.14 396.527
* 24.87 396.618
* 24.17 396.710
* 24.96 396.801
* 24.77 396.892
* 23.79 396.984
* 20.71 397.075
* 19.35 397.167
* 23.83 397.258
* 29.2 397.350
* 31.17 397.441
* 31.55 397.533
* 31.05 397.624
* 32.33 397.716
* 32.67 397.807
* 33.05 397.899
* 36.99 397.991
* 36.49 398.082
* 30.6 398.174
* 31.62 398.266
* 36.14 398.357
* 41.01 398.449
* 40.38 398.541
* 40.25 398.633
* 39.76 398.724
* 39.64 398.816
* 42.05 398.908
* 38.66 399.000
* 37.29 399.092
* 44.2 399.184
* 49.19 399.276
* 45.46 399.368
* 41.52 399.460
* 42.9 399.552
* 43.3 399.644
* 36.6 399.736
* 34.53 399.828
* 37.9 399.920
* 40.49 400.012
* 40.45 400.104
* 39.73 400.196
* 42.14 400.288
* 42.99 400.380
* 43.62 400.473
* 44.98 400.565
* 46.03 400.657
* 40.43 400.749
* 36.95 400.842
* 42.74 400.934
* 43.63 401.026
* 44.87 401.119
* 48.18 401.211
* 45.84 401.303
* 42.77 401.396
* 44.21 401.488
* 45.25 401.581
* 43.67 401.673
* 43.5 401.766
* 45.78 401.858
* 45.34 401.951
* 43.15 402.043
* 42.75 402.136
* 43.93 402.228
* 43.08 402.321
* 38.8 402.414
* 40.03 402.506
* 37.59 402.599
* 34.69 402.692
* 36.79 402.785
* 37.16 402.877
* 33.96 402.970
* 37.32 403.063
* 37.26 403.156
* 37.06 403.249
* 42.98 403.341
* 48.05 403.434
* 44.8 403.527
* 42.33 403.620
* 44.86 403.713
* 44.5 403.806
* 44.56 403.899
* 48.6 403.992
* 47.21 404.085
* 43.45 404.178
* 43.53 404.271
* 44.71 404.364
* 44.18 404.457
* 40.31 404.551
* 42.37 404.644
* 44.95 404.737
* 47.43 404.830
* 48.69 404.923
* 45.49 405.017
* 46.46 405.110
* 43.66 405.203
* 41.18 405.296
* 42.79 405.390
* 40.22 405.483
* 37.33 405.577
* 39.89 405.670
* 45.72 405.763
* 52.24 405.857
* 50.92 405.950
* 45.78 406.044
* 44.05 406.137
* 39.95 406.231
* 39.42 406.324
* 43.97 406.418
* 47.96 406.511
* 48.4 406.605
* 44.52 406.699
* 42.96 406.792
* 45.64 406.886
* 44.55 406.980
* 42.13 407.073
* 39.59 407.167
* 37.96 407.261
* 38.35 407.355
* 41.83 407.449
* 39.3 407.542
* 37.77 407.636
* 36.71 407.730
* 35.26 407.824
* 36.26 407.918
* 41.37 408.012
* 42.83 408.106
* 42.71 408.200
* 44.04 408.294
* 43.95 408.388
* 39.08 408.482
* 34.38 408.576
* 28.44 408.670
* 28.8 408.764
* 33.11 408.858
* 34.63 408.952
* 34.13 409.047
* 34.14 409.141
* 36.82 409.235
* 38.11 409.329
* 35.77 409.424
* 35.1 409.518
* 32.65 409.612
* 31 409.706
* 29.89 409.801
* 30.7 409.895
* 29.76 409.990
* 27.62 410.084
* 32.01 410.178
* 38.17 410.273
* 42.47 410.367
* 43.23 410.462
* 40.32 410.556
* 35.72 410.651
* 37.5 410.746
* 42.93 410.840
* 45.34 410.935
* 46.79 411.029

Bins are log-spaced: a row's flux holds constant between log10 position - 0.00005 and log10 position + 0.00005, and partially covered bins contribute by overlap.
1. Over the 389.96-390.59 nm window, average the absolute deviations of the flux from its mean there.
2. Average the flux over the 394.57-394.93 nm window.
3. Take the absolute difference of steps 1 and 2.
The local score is 37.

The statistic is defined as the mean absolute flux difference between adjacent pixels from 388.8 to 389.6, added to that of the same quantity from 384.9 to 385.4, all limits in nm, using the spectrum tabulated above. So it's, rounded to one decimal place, 2.9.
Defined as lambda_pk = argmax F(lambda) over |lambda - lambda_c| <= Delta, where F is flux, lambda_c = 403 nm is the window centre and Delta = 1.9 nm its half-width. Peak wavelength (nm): 403.992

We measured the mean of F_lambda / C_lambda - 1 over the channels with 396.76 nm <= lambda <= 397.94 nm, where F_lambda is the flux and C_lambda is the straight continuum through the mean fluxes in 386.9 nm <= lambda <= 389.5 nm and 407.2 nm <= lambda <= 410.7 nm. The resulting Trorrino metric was -0.21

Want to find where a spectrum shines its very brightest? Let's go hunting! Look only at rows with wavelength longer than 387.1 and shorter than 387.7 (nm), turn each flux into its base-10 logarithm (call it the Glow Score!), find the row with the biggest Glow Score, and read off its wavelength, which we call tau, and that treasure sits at 387.323 nm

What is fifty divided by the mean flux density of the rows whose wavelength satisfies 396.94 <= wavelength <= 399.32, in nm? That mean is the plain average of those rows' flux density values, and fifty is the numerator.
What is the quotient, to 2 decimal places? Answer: 1.46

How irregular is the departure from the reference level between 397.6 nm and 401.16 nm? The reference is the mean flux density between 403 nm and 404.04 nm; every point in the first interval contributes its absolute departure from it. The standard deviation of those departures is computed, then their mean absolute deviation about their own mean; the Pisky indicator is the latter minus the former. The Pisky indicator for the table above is -0.6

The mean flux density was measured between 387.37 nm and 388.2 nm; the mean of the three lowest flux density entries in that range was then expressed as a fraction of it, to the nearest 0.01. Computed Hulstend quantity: 0.87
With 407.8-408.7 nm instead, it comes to 0.84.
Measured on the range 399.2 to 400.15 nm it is 0.88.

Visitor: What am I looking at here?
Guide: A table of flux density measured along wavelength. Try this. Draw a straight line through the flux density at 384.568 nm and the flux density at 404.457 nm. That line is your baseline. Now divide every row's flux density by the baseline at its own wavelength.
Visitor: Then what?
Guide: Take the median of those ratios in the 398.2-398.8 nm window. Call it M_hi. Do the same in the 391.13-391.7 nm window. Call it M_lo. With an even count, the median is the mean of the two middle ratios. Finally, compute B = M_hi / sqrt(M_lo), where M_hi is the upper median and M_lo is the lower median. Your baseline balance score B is 0.90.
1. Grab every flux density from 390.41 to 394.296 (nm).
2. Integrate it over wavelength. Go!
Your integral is 141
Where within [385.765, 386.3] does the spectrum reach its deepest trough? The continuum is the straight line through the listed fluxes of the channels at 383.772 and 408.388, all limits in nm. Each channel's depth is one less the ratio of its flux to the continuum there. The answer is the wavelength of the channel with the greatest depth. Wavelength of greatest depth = 385.898 nm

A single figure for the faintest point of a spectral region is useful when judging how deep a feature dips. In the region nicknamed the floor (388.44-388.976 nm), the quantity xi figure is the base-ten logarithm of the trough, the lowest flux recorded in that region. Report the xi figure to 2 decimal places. 1.45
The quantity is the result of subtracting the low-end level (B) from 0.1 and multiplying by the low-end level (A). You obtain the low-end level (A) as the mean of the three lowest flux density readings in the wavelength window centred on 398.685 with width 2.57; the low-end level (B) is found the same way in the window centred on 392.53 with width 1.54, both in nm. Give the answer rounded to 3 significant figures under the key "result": -721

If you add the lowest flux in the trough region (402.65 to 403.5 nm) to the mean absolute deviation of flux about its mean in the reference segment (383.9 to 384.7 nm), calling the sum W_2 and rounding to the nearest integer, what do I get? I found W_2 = 40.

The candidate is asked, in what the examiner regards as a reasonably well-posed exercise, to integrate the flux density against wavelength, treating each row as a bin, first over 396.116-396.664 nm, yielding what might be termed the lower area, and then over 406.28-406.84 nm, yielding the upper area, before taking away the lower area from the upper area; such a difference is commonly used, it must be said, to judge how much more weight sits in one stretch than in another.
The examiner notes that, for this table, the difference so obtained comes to 7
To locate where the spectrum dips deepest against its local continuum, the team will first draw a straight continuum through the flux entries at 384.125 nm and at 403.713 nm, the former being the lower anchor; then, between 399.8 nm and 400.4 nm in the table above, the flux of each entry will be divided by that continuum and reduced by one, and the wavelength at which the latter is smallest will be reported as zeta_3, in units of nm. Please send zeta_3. 399.828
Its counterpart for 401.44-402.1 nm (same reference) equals 402.043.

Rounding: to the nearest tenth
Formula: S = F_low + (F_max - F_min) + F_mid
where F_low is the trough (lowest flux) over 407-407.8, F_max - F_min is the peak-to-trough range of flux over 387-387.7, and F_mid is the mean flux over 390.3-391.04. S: 80.1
